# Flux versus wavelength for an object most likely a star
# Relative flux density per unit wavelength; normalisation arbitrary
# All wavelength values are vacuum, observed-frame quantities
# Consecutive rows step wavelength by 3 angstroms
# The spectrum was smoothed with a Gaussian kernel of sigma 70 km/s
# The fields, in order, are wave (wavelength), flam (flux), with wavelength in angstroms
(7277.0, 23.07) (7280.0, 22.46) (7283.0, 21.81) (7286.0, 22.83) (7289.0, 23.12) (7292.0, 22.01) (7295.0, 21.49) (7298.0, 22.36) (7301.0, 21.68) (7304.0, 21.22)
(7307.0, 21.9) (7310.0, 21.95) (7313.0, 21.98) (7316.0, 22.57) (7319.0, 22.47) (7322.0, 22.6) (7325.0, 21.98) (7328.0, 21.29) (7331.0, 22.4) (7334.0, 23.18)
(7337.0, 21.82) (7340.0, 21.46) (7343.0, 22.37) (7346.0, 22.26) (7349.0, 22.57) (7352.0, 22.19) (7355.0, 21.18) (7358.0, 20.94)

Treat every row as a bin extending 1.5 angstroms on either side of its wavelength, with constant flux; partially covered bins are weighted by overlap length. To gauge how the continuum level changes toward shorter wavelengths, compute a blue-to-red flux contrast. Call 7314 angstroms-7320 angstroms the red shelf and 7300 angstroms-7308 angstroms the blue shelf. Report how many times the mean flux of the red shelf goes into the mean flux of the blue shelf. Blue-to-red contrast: 0.96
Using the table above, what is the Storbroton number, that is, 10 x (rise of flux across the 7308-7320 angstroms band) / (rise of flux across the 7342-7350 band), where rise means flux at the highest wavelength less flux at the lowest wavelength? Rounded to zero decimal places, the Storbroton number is 26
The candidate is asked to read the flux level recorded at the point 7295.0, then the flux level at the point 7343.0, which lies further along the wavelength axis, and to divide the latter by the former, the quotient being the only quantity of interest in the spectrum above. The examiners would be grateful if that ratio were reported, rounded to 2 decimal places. 1.04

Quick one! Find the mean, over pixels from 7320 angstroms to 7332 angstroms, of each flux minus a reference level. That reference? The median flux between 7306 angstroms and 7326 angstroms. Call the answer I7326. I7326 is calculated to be 0.09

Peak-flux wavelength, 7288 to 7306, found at 7289.0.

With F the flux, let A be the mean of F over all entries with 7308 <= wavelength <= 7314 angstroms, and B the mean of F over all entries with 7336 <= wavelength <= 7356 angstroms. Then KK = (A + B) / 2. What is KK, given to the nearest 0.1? 22.0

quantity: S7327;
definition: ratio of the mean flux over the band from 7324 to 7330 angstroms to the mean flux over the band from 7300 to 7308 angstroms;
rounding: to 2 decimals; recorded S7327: 1.00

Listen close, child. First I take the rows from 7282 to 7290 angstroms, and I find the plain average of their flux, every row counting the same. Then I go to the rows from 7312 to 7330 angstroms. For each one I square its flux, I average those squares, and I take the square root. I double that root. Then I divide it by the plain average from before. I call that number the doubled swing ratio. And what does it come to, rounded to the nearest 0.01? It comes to 1.96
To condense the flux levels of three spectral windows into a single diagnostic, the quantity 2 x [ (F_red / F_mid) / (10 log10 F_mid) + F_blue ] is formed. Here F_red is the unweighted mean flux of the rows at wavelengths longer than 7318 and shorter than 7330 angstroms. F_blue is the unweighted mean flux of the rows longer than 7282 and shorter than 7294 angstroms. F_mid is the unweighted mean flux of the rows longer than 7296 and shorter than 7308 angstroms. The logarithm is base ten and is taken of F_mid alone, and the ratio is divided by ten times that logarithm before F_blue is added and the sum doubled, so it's 45.0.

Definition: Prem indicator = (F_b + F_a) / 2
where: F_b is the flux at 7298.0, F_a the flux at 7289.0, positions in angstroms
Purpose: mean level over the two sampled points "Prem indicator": 22.7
